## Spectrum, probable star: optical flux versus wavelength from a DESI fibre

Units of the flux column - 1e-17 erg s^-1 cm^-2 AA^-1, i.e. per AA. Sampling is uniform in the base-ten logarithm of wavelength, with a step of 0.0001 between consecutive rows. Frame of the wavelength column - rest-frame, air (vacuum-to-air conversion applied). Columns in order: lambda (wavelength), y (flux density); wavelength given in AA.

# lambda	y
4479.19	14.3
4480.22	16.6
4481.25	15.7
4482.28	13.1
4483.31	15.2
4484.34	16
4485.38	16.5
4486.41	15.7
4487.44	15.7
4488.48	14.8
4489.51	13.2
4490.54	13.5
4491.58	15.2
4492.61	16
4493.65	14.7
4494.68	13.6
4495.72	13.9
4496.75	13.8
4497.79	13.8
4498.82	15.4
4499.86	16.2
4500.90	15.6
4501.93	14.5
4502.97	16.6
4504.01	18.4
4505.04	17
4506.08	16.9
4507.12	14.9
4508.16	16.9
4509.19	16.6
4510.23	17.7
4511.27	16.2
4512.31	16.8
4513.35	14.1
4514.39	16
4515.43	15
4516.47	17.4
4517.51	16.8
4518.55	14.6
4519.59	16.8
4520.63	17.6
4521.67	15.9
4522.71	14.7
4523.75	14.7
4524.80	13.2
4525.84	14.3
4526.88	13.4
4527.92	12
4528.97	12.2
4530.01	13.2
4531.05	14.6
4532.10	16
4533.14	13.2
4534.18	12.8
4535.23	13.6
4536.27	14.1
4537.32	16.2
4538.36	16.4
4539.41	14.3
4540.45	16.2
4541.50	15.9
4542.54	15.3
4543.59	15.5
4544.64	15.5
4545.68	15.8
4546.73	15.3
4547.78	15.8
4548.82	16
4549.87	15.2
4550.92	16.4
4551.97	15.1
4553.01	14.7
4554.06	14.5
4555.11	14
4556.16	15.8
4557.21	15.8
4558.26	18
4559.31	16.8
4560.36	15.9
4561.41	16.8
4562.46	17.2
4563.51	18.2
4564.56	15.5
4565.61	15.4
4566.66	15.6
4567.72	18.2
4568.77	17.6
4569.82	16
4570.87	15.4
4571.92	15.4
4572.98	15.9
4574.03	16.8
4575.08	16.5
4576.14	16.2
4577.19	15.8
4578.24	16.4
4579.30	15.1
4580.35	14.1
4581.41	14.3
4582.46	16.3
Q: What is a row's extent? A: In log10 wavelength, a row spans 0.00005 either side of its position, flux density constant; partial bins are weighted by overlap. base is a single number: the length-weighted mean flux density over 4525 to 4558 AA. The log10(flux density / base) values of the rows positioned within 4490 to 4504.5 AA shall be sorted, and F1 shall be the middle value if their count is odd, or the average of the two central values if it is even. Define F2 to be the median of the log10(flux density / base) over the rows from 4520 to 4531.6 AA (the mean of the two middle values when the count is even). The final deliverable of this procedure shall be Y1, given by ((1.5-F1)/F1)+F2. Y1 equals 409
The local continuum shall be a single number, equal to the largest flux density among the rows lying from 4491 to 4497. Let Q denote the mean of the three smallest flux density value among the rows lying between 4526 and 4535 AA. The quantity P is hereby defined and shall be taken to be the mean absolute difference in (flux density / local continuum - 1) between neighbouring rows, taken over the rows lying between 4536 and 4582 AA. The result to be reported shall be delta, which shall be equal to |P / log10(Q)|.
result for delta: 0.047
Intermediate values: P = 0.052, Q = 12.3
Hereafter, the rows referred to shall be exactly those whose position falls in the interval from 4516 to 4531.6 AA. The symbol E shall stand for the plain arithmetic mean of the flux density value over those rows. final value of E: 14.8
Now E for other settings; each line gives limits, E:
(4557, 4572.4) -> 16.5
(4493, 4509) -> 15.5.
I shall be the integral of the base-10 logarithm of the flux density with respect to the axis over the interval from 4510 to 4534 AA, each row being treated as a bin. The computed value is 28.2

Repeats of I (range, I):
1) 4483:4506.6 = 27.9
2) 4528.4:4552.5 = 28.3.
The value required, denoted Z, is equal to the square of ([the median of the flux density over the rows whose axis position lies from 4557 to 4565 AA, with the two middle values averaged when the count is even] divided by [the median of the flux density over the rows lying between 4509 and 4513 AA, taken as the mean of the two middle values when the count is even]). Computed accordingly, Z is 1.01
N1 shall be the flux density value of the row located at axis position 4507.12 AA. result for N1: 14.9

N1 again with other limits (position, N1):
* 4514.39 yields 16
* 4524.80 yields 13.2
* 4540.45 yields 16.2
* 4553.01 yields 14.7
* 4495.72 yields 13.9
